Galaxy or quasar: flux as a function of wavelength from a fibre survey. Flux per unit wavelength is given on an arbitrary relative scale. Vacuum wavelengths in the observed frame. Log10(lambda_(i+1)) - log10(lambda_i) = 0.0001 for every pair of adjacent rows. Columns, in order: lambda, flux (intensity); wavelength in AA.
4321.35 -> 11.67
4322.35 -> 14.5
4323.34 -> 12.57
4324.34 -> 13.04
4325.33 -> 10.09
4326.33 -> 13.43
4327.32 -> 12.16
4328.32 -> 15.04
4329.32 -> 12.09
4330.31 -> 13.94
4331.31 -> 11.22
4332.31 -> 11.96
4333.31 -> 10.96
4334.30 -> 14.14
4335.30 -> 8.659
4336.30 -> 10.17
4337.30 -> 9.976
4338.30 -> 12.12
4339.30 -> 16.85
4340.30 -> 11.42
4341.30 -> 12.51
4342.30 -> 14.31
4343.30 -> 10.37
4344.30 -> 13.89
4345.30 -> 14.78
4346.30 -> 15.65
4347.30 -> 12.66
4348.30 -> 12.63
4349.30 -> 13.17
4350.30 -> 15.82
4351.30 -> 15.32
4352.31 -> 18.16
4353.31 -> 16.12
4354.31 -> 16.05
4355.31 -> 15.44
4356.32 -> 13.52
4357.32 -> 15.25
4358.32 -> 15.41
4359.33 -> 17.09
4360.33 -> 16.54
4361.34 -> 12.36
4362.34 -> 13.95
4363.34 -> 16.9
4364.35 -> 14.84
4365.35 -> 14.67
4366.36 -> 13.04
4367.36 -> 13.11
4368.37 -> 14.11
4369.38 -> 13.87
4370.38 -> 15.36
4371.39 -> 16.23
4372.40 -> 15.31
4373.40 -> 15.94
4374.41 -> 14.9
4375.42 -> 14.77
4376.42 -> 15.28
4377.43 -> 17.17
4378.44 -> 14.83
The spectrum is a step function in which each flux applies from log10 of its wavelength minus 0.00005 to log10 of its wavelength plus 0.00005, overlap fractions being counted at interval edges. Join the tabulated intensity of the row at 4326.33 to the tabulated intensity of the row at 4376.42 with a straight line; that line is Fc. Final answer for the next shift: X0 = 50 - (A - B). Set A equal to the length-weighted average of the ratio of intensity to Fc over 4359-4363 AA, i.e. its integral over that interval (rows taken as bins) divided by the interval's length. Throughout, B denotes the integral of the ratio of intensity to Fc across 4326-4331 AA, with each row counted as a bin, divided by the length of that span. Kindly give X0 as 50.0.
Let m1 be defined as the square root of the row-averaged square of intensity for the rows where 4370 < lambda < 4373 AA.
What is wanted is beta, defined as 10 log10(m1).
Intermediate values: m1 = 15.6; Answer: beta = 11.9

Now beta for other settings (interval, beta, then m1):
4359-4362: 11.9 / 15.5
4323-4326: 10.8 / 12.0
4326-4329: 11.3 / 13.6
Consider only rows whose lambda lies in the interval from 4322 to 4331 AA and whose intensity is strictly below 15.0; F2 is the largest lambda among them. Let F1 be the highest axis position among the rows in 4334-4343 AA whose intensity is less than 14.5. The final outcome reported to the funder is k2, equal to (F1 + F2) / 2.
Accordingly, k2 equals 4336.3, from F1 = 4342.30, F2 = 4330.31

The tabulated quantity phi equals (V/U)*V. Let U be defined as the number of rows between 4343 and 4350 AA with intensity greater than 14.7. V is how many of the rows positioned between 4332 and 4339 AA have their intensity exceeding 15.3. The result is 0.0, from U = 2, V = 0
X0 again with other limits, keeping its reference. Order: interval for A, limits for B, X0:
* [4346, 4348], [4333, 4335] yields 49.9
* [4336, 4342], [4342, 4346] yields 50.1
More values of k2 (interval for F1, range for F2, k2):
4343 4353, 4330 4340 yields 4343.8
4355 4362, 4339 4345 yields 4352.8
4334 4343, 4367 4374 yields 4355.8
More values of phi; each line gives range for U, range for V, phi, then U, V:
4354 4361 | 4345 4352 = 1.5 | 6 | 3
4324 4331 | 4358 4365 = 16.0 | 1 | 4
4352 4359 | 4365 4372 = 0.7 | 6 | 2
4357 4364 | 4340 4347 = 0.2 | 5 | 1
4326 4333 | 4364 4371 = 1.0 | 1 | 1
